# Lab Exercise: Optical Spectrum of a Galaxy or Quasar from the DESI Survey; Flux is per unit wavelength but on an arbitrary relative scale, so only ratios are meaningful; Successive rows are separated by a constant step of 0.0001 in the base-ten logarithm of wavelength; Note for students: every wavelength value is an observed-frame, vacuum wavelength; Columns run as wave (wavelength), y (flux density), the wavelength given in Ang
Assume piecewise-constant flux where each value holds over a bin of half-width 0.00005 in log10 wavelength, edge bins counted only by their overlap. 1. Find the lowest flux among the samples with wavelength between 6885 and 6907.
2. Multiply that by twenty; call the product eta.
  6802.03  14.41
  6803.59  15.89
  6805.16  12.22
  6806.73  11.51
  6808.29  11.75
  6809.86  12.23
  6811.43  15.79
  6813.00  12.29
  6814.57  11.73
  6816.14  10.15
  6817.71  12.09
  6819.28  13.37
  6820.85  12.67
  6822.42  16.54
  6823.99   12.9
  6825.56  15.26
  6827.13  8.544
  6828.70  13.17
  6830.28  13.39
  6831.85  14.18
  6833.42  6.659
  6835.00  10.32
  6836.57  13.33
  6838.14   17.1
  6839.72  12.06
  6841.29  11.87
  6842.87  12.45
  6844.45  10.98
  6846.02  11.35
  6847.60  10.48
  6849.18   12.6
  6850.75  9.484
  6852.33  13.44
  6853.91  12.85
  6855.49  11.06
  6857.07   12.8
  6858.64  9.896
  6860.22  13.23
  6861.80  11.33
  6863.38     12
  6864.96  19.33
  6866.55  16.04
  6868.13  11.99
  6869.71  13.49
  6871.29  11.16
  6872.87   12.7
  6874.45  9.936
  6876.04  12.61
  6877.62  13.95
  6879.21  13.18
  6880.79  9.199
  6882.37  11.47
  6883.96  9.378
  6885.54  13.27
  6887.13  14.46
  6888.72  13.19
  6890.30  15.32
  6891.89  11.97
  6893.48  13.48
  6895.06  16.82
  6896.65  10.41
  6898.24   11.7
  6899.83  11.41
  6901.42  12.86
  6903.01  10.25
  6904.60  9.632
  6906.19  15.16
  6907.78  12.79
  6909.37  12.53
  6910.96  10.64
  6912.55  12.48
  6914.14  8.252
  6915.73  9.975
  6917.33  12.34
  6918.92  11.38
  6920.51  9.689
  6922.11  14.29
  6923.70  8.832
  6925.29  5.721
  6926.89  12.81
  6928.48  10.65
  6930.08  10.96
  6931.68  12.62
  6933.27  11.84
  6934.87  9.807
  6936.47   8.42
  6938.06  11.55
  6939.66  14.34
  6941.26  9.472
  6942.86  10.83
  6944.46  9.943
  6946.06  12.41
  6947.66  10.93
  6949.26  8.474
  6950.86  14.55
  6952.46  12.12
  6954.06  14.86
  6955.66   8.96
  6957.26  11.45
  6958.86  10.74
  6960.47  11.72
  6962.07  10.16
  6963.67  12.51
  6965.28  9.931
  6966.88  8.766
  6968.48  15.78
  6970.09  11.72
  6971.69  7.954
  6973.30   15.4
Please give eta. 193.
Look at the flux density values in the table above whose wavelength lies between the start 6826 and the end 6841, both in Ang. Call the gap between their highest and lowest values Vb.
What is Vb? 10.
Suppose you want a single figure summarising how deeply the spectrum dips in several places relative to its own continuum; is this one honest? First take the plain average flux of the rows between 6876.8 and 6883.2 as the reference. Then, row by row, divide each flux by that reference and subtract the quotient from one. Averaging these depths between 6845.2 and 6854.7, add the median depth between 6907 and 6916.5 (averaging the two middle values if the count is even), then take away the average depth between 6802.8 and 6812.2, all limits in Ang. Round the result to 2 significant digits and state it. 0.16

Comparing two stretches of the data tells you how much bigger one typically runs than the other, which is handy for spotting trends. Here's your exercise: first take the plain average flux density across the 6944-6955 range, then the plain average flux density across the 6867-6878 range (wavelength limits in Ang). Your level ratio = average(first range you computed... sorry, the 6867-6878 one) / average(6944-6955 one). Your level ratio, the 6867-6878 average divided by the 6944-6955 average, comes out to 1.03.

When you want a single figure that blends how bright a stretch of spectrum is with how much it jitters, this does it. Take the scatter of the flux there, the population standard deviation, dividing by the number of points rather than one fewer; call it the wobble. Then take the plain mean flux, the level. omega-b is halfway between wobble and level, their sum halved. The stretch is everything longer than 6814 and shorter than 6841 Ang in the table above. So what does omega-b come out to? 7.6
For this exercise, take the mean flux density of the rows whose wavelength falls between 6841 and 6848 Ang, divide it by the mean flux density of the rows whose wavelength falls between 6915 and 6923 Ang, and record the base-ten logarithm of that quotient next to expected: 0.00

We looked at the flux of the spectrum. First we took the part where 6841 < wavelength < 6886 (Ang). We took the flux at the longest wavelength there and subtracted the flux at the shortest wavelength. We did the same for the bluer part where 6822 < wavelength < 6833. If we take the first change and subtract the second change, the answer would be 3.8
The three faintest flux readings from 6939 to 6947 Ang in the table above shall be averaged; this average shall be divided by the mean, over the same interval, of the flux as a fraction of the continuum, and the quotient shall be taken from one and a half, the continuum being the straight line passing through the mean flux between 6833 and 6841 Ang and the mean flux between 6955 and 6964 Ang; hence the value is -8.3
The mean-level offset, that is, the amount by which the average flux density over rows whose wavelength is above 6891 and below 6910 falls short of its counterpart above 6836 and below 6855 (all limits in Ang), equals -0.1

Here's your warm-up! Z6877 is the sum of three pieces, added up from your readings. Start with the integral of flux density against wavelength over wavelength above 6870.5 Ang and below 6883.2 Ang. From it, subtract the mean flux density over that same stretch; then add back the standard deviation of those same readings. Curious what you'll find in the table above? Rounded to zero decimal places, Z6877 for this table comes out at 139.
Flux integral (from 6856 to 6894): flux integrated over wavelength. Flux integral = 483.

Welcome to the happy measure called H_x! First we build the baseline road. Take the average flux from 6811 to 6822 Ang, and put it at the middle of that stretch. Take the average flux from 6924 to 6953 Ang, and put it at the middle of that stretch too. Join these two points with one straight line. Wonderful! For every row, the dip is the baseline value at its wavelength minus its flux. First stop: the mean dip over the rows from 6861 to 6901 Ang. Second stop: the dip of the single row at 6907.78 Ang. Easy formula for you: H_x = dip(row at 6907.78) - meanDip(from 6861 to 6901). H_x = -0.4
